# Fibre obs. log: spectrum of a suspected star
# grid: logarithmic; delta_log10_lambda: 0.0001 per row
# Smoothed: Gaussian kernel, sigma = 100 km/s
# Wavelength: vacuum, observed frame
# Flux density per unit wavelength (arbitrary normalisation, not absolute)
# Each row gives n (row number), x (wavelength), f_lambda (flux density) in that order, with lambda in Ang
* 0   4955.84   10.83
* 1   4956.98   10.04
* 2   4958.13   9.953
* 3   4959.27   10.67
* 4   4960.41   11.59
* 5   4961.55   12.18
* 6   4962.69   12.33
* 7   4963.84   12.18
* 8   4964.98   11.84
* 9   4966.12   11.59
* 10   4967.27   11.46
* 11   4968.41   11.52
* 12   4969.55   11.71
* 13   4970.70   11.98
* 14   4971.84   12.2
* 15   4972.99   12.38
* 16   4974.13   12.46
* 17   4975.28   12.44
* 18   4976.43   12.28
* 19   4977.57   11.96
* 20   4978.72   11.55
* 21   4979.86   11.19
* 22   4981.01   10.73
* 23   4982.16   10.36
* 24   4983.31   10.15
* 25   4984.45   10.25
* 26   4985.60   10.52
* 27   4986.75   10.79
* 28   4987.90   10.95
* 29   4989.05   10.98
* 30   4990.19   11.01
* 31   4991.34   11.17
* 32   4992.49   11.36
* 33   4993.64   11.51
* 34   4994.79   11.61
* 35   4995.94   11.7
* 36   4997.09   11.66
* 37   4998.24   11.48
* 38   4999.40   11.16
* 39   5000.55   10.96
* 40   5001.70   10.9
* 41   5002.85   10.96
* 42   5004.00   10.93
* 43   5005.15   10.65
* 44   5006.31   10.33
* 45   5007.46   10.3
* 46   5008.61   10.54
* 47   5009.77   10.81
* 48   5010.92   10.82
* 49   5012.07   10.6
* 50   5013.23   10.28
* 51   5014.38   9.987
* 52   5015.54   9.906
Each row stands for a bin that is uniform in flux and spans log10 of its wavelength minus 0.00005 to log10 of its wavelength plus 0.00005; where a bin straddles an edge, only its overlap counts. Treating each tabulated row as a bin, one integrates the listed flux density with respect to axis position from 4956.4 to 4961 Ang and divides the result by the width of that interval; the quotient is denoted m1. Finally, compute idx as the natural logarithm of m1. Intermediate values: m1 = 10.6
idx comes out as 2.36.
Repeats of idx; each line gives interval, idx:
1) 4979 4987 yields 2.36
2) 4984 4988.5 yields 2.36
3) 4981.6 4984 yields 2.33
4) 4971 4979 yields 2.50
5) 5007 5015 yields 2.35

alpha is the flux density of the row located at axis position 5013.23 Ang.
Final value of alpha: 10.28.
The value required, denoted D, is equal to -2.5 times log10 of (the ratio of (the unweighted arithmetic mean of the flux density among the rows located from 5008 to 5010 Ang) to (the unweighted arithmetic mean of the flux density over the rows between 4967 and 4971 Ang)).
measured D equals 0.097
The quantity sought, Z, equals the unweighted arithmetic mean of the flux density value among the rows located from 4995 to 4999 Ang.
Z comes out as 11.6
